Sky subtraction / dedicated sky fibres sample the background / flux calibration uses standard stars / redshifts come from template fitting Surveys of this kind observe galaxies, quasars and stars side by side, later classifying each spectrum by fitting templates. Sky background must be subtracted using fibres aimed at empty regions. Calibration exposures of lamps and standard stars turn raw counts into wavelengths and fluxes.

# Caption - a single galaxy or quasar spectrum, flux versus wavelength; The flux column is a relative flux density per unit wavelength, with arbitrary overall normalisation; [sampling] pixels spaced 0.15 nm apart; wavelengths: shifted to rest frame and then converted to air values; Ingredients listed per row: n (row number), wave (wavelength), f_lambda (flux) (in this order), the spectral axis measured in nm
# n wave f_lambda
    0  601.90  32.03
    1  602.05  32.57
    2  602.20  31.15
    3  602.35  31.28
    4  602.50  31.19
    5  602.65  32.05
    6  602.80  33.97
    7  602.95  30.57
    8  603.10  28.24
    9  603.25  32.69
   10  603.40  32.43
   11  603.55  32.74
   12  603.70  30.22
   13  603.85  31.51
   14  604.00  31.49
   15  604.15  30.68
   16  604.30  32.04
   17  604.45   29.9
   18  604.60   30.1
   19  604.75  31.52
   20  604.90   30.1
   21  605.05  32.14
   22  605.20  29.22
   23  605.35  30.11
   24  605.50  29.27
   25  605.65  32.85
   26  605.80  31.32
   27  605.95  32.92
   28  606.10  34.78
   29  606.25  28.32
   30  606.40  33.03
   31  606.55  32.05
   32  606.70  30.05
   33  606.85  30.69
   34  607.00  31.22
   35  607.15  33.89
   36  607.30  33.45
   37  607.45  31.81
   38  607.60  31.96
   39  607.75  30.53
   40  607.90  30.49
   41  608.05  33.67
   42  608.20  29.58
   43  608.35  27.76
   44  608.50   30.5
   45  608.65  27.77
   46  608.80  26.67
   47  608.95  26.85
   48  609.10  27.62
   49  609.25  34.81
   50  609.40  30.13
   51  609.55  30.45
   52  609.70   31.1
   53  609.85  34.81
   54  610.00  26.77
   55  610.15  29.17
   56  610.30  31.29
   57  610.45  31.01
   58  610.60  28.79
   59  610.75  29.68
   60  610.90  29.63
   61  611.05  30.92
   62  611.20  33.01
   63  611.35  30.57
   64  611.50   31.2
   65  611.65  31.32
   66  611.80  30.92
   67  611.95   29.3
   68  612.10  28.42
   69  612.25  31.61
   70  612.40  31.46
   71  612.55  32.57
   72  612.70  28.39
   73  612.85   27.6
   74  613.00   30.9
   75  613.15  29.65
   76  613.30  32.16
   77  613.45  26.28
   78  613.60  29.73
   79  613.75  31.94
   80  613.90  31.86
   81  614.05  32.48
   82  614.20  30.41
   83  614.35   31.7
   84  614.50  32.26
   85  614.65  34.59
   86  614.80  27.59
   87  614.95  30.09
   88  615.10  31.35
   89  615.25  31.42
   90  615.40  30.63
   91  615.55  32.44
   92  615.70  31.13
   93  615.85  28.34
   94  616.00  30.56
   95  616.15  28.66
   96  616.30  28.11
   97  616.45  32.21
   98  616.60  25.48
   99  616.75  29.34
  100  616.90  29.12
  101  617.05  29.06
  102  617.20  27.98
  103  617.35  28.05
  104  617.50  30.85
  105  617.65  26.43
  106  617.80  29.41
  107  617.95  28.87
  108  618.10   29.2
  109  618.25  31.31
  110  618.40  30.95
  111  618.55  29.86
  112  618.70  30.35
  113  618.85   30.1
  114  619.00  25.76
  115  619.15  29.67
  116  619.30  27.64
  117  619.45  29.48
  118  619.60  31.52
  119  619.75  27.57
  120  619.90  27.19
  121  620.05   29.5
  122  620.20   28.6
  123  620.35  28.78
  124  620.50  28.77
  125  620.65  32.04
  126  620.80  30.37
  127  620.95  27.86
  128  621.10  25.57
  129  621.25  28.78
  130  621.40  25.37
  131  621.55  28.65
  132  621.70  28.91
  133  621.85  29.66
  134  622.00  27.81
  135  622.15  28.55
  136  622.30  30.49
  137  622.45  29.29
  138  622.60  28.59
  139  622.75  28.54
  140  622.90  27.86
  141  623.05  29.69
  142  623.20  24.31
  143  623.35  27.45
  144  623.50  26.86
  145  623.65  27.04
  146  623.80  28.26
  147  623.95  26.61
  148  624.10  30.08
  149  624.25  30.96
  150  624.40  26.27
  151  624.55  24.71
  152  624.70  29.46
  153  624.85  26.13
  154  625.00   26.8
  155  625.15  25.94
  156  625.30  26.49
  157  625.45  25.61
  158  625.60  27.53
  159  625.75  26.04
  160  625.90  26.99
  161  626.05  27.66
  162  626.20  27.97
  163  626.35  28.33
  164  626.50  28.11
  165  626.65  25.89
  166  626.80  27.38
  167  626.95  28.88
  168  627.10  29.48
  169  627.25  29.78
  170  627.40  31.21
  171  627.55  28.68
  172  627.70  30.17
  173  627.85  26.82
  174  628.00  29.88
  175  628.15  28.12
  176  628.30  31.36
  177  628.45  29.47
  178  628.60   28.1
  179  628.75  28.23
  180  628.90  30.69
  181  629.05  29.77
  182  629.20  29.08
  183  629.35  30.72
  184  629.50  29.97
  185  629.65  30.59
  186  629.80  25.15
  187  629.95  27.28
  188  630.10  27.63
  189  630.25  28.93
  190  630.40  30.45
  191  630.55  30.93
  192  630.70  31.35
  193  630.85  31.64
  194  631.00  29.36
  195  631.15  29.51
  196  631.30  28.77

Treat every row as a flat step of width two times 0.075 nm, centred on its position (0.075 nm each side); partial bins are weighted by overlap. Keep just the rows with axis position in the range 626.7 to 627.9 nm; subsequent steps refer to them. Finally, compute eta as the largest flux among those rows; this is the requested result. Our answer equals 31.21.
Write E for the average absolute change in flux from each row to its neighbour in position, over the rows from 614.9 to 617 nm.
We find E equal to 2.1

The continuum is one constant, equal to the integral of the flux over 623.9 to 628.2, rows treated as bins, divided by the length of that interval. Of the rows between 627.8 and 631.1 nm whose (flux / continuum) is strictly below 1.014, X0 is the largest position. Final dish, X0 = 630.10 nm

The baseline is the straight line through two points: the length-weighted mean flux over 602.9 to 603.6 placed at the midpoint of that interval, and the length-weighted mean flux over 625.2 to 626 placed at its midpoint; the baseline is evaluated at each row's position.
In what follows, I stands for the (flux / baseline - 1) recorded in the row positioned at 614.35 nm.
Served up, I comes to 0.095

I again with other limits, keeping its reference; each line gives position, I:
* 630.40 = 0.193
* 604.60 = -0.030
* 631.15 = 0.163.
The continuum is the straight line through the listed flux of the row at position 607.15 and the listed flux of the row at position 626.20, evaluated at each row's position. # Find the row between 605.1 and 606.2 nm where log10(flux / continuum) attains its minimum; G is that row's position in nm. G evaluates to 605.20 nm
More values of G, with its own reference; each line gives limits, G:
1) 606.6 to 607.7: 606.70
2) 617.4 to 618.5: 617.65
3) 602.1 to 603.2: 603.10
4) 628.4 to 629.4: 628.60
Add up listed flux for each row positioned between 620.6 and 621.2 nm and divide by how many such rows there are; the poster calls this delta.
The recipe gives 29.0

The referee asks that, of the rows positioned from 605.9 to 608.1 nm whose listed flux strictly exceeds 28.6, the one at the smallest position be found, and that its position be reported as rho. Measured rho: 605.95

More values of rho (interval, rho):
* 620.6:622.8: 620.65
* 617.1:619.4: 617.50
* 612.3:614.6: 612.40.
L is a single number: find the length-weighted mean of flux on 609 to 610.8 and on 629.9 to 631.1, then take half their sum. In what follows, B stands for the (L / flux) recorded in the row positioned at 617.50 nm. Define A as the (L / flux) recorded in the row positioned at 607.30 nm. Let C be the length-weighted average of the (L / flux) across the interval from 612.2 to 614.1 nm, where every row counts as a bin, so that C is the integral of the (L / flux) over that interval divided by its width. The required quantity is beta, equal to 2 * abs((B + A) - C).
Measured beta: 1.77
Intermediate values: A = 0.90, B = 0.98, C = 0.99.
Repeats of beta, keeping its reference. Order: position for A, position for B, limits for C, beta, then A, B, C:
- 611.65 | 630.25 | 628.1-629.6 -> 1.96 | 0.96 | 1.04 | 1.02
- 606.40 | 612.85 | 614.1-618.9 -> 1.98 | 0.91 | 1.09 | 1.01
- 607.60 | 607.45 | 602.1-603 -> 1.88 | 0.94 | 0.95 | 0.95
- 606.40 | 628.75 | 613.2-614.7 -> 2.02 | 0.91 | 1.07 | 0.97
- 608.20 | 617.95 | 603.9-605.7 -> 2.16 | 1.02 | 1.04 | 0.98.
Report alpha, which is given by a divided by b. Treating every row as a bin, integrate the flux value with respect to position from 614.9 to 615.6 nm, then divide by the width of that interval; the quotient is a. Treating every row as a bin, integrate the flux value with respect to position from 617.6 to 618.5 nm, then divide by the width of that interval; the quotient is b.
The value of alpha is 1.06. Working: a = 31.2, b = 29.5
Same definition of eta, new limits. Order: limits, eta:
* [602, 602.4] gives 32.57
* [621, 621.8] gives 28.91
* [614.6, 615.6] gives 34.59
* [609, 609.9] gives 34.81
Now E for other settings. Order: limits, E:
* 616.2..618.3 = 2.3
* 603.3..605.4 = 1.3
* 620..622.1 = 1.8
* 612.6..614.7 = 2.0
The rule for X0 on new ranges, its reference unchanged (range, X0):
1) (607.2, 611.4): 610.00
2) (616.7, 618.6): 617.65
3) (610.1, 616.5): 616.30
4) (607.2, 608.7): 608.65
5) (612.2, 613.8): 613.45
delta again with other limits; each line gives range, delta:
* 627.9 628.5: 29.7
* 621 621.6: 27.1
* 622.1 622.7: 29.2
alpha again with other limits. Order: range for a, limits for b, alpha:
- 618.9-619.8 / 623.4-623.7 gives 1.06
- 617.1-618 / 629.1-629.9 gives 0.98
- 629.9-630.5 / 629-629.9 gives 0.99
